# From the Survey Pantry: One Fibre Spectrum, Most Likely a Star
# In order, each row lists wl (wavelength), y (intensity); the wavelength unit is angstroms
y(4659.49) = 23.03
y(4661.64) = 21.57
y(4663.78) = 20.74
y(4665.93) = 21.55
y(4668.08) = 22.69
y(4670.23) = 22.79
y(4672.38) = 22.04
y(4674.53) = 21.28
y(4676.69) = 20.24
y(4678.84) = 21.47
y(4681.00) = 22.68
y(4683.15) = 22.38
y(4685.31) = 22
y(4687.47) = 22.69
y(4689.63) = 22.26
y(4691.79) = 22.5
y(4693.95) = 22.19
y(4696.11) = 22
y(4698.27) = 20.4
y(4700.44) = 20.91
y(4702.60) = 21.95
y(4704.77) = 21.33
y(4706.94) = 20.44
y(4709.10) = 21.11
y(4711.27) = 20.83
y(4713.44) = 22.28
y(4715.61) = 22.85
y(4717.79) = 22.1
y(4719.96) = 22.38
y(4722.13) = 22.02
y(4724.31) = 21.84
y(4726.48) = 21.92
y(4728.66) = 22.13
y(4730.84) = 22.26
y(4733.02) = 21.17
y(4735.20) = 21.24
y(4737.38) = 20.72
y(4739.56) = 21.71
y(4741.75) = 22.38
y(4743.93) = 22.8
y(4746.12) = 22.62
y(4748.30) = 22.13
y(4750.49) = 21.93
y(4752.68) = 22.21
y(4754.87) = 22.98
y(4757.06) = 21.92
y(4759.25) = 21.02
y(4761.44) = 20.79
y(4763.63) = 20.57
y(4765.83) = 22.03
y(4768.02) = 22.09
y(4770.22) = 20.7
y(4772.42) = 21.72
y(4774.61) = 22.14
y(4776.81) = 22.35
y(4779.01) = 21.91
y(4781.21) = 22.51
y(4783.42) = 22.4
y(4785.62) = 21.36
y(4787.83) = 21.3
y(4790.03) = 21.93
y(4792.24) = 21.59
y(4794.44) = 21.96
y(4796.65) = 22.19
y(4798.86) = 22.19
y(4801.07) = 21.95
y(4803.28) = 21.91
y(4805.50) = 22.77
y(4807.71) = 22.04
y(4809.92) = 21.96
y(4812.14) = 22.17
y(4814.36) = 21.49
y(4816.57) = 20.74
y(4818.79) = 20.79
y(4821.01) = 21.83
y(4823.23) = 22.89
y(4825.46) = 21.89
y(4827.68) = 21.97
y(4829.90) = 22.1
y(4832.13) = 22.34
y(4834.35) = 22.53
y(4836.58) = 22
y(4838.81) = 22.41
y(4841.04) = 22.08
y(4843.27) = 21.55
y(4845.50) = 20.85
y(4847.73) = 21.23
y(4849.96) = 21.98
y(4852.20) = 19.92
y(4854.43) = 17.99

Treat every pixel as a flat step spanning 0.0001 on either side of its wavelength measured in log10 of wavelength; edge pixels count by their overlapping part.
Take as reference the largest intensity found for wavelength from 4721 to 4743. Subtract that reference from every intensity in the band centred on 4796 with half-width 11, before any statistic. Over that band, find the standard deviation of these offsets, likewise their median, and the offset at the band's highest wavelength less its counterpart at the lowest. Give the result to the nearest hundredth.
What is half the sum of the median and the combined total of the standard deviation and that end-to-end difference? 0.69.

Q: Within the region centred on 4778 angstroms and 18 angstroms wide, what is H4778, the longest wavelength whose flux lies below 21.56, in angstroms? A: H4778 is 4785.62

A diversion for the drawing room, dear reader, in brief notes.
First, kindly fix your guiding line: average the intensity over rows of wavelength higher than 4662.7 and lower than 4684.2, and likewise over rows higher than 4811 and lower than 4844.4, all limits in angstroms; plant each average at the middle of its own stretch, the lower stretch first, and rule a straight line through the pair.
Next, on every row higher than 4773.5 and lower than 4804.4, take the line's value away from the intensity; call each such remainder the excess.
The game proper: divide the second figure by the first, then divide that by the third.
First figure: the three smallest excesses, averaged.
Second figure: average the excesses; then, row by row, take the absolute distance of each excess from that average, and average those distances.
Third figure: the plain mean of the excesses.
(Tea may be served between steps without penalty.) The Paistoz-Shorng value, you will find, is -6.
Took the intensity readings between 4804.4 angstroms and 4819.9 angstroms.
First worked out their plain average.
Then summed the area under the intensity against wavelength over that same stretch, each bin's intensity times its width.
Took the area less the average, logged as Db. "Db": 315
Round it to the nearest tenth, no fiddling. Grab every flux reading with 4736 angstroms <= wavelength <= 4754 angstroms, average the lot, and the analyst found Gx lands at 22.1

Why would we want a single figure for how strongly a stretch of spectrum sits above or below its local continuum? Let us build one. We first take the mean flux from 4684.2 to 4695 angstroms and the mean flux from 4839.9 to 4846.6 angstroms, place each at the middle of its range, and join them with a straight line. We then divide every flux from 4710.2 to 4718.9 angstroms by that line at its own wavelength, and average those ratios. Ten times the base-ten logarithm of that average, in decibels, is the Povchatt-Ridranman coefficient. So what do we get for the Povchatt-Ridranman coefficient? -0.035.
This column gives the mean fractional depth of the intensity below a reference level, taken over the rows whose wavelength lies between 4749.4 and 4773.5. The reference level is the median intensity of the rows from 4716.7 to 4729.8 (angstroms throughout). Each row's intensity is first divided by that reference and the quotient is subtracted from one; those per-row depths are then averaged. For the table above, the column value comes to 0.019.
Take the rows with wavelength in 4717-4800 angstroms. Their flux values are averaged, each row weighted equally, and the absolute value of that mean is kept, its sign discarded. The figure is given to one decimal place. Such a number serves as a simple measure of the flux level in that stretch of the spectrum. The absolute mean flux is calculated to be 21.9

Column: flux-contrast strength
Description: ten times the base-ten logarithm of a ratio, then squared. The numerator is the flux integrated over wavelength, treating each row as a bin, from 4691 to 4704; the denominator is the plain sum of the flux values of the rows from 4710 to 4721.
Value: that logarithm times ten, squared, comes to 16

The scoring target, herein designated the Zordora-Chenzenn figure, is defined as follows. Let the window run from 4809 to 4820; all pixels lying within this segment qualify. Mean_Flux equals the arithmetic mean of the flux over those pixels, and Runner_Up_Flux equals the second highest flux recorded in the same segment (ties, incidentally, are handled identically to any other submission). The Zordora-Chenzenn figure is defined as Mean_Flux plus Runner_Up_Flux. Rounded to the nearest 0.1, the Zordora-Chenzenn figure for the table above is 43.4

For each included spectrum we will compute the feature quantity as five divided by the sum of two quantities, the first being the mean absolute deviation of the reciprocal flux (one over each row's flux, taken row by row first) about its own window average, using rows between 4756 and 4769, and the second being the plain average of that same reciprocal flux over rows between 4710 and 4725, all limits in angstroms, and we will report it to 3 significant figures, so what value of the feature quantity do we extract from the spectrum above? 107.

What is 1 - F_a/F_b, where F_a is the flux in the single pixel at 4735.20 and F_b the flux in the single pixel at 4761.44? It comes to -0.022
